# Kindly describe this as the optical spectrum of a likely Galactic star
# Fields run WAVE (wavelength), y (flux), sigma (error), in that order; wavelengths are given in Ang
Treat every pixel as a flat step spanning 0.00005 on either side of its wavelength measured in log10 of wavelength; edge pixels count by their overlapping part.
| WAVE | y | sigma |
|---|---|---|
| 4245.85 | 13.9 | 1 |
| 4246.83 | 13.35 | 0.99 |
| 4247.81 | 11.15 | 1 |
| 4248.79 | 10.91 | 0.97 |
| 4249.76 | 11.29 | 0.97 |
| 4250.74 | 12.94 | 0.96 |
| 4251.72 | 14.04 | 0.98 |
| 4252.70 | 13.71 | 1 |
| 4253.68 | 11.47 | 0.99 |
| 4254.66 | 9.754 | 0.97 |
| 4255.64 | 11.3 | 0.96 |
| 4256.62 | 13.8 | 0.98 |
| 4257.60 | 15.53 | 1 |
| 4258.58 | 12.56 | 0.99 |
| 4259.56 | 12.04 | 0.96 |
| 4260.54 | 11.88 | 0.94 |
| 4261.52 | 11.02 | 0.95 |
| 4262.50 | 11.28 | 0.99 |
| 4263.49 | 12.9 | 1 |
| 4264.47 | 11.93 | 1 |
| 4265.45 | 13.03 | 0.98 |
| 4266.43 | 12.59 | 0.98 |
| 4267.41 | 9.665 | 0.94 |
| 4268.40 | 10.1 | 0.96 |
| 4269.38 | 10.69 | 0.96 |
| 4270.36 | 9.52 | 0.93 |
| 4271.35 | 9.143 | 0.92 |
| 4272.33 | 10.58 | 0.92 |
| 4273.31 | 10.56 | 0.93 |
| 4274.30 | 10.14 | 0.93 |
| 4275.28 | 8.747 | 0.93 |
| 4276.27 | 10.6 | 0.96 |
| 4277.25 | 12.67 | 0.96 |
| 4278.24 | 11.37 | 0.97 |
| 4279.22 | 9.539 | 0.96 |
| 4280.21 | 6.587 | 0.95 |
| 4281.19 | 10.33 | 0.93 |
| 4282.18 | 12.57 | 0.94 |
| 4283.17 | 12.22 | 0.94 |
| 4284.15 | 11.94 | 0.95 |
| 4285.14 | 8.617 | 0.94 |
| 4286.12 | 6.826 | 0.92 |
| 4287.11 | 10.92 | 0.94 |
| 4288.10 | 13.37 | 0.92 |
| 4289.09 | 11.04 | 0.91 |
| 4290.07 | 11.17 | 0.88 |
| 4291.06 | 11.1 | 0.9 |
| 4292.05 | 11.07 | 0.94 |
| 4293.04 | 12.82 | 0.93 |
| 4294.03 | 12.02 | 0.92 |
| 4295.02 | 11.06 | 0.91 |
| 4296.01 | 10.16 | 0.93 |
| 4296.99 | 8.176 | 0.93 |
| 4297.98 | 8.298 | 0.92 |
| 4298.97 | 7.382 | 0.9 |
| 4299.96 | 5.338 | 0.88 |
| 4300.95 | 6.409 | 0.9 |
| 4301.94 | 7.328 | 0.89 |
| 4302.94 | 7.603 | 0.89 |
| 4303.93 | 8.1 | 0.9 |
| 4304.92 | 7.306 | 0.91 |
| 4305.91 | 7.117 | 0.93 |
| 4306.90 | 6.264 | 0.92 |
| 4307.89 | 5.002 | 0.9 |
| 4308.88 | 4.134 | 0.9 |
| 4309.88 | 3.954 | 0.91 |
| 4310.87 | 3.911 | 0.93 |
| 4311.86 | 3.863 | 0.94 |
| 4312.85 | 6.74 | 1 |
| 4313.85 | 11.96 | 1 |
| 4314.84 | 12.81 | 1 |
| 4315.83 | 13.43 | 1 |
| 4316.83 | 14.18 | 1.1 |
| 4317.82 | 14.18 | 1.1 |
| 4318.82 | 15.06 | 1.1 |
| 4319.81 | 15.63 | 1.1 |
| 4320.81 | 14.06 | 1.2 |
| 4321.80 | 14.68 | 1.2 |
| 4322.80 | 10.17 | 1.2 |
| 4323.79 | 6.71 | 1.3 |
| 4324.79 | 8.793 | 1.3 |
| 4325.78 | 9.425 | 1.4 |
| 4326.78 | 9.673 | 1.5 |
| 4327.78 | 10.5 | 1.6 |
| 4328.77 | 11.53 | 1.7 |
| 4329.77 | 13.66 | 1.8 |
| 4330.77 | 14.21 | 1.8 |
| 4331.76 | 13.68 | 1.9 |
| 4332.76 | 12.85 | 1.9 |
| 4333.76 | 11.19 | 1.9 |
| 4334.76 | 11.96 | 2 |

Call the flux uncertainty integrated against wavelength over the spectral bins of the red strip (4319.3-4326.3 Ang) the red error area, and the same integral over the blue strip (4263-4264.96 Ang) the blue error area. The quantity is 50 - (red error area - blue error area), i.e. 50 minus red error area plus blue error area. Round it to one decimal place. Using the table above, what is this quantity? 43.3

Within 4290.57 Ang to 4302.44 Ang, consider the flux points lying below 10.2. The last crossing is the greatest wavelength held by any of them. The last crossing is 4301.94 Ang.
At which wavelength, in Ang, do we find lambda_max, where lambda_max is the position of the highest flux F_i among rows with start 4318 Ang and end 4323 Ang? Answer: 4319.81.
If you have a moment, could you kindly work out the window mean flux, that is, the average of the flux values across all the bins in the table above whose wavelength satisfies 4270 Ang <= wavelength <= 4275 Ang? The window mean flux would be 10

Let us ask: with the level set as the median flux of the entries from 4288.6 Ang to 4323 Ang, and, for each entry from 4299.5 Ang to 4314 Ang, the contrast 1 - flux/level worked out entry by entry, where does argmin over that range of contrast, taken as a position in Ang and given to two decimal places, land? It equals 4313.85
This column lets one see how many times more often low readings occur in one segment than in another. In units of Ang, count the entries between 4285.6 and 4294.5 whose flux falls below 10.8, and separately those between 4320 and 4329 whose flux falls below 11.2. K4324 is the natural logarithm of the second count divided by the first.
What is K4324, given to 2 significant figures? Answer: 1.8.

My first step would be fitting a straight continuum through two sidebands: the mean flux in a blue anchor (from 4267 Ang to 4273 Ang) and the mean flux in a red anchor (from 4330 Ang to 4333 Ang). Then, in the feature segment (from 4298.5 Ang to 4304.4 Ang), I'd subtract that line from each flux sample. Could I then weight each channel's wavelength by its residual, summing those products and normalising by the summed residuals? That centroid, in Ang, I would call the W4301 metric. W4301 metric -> 4301.3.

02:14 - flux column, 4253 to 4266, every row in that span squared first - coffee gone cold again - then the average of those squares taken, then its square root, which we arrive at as 12.3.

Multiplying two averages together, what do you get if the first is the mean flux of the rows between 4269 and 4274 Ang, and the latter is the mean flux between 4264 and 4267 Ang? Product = 126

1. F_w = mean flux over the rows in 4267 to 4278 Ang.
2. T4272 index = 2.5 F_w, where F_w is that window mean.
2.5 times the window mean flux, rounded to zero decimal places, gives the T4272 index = 26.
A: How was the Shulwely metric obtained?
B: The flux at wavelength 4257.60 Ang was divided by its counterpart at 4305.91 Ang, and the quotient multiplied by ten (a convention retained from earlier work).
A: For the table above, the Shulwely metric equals 21.8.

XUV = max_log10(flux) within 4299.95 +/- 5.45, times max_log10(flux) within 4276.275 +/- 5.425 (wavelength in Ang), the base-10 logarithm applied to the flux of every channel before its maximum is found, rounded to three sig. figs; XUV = 1.15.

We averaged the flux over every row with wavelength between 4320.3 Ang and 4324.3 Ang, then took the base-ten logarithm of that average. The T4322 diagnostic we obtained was 1.06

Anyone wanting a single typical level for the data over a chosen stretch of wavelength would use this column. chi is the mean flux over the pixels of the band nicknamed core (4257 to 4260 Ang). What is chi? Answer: 13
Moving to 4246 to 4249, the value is 12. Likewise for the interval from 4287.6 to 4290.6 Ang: 12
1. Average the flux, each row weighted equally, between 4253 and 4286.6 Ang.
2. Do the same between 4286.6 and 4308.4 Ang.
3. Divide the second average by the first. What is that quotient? 0.82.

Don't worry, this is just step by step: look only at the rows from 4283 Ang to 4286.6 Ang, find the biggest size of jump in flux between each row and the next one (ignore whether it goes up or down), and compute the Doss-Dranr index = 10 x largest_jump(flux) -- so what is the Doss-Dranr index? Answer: 33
